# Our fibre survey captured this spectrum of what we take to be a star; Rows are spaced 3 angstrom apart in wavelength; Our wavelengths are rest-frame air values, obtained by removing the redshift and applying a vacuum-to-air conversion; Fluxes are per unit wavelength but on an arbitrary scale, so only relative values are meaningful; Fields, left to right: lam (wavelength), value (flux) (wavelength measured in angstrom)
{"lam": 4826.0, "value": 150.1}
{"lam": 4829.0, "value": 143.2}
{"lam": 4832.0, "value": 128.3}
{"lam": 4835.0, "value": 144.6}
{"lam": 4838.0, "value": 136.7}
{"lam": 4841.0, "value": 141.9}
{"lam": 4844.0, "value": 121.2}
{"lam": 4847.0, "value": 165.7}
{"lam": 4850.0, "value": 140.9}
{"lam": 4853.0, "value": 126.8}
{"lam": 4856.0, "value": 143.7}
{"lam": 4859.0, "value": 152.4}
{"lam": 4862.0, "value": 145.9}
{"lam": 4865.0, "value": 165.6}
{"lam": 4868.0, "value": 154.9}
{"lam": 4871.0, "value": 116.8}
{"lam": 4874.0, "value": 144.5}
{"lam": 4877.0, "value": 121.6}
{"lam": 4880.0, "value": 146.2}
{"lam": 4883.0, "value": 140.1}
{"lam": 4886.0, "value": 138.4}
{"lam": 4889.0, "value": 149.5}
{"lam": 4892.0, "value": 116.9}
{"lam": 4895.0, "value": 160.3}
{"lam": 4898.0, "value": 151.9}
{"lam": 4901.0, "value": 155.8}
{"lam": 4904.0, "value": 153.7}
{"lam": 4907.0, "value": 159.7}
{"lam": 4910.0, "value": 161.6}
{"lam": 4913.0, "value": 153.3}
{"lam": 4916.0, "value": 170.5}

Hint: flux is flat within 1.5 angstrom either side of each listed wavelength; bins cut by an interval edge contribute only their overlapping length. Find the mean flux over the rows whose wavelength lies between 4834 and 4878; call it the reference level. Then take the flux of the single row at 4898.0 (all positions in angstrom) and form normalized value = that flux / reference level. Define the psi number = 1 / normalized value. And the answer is 0.93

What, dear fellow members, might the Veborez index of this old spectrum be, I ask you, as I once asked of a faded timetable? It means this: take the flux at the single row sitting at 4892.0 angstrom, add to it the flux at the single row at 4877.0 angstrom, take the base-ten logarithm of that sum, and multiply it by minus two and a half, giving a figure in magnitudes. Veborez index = -5.94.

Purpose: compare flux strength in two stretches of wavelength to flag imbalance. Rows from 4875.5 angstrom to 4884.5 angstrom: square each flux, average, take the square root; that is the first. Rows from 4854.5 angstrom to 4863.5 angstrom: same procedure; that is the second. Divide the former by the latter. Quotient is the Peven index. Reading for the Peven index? 0.93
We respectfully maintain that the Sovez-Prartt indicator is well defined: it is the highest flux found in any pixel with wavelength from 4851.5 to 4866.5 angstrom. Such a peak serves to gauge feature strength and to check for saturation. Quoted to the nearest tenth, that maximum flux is 165.6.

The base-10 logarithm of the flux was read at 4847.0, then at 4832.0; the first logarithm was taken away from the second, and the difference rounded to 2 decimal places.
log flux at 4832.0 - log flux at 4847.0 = -0.11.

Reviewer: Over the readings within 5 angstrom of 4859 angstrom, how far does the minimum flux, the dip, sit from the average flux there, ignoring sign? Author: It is 4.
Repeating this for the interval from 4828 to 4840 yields 10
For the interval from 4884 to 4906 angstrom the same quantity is 30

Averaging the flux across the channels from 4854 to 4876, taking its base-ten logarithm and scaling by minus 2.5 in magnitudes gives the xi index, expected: -5.41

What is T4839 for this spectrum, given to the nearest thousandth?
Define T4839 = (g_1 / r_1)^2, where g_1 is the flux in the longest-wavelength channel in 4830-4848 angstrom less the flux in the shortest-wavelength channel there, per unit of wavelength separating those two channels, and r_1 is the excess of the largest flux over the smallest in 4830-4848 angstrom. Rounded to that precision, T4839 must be 0.003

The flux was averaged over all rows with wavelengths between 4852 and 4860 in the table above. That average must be 141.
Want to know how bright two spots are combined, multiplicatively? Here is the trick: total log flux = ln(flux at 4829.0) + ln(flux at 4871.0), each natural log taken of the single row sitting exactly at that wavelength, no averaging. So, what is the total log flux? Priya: 9.7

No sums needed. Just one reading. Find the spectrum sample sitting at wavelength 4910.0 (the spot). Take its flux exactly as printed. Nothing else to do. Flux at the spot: 161.6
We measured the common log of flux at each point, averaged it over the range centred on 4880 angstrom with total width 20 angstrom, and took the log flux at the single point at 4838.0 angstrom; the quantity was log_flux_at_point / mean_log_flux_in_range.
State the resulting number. 1.00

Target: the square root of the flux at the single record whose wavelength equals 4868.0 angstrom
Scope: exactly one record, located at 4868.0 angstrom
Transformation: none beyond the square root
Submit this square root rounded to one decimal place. 12.4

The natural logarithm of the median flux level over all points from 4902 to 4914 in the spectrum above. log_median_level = 5.05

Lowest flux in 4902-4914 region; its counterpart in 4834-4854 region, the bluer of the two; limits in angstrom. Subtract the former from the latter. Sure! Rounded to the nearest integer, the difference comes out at -32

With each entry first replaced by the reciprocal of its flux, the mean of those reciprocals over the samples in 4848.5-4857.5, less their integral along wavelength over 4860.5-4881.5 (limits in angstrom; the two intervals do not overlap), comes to -0.14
